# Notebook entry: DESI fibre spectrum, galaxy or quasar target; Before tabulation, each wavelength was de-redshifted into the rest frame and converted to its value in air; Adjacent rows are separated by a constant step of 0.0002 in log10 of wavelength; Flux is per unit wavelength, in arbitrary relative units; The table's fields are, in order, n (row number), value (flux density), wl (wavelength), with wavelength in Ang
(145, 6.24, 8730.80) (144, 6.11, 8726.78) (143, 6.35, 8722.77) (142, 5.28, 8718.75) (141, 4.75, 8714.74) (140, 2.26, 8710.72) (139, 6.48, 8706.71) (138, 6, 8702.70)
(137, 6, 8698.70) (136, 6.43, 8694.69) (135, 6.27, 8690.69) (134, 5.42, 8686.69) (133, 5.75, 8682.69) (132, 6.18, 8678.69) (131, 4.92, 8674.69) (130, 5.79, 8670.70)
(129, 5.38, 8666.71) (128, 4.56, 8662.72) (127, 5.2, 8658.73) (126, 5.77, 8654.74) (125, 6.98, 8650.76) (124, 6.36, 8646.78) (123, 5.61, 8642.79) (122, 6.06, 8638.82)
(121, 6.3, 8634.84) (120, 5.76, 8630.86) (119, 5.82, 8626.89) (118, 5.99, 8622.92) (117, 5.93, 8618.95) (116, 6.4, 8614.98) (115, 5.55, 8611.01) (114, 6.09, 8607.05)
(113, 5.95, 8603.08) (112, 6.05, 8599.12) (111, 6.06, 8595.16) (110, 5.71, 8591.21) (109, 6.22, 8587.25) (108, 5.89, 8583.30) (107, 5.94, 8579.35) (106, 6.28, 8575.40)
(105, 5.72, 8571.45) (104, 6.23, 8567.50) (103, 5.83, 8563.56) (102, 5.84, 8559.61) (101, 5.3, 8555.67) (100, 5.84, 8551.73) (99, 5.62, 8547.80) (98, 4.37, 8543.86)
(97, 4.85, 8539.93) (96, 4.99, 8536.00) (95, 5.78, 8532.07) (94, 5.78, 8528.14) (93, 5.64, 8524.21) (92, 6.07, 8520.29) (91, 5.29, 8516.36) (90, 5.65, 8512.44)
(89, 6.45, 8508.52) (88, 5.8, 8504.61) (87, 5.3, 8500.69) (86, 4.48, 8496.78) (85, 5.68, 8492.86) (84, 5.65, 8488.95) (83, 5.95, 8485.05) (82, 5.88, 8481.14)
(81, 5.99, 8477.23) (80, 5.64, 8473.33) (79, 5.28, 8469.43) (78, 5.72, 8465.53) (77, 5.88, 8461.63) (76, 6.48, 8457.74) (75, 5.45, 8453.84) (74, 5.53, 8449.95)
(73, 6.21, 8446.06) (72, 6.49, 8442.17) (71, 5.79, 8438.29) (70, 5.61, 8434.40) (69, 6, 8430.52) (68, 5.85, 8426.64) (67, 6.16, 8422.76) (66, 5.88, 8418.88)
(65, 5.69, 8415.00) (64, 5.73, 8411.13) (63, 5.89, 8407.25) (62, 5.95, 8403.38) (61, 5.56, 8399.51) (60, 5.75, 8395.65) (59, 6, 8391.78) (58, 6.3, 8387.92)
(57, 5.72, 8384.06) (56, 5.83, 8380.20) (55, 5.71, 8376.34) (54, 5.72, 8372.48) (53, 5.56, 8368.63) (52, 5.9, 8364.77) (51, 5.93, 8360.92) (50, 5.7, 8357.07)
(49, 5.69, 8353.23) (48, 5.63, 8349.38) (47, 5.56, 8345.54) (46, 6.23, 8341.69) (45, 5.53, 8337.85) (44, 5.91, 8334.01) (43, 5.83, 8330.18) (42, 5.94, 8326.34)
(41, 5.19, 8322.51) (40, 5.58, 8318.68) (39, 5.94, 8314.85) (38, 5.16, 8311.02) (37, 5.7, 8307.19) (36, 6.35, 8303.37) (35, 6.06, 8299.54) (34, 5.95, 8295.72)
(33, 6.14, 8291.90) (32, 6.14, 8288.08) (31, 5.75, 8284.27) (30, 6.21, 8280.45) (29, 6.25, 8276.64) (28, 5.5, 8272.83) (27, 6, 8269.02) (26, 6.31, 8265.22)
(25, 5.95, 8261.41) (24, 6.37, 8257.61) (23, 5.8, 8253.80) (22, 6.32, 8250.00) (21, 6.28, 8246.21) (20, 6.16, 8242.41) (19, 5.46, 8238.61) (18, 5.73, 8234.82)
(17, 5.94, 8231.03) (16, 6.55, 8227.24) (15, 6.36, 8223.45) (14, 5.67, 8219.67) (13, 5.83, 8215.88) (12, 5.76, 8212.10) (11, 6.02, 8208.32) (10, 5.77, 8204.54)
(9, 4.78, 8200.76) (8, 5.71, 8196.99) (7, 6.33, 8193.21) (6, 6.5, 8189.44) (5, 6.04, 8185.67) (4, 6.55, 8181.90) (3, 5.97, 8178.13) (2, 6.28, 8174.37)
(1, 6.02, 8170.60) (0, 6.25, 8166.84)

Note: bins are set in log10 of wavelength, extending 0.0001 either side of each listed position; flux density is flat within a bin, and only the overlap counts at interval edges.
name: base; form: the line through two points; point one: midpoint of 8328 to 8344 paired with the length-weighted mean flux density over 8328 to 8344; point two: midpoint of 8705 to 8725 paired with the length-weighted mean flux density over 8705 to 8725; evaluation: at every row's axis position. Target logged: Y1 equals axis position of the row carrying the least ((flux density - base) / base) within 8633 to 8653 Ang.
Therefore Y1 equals 8642.79 Ang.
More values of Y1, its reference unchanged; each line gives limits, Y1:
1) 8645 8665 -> 8662.72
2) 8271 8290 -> 8272.83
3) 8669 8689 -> 8674.69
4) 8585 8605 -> 8591.21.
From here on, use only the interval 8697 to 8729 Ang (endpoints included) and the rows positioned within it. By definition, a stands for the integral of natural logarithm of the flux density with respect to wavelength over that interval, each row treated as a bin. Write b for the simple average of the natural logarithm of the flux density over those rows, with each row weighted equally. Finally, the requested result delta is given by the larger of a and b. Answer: 52.6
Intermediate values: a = 52.6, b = 1.64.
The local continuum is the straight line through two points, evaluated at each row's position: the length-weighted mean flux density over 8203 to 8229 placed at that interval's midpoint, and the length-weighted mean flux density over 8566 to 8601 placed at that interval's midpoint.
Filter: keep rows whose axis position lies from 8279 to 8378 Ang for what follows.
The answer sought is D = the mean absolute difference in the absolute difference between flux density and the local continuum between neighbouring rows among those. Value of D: 0.21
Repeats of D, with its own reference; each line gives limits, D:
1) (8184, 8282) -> 0.28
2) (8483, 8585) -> 0.36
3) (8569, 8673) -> 0.25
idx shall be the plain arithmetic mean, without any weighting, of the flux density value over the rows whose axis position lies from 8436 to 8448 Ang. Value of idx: 6.2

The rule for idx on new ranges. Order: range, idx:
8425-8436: 5.8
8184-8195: 6.3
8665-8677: 5.4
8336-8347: 5.8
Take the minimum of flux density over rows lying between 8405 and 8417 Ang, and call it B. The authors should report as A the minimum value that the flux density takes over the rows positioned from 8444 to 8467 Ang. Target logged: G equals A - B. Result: -0.2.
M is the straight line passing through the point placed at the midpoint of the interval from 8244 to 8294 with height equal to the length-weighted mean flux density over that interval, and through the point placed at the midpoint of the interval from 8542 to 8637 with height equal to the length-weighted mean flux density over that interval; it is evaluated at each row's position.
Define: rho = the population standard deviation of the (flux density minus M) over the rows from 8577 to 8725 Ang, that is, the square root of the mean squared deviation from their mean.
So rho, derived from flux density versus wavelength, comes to 0.75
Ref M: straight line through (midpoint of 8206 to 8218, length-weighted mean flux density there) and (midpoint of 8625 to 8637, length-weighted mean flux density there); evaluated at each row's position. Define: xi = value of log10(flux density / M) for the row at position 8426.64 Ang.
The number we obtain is -0.005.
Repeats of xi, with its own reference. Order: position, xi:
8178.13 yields 0.009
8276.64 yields 0.027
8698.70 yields 0.002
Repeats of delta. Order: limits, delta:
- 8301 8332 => 54.0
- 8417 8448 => 55.5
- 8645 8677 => 55.0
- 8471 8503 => 54.8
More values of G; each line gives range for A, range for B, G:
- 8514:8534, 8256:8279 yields -0.2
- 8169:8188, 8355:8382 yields 0.4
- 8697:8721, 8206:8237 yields -3.4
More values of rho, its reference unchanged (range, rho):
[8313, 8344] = 0.30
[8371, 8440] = 0.18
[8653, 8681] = 0.52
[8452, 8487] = 0.33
